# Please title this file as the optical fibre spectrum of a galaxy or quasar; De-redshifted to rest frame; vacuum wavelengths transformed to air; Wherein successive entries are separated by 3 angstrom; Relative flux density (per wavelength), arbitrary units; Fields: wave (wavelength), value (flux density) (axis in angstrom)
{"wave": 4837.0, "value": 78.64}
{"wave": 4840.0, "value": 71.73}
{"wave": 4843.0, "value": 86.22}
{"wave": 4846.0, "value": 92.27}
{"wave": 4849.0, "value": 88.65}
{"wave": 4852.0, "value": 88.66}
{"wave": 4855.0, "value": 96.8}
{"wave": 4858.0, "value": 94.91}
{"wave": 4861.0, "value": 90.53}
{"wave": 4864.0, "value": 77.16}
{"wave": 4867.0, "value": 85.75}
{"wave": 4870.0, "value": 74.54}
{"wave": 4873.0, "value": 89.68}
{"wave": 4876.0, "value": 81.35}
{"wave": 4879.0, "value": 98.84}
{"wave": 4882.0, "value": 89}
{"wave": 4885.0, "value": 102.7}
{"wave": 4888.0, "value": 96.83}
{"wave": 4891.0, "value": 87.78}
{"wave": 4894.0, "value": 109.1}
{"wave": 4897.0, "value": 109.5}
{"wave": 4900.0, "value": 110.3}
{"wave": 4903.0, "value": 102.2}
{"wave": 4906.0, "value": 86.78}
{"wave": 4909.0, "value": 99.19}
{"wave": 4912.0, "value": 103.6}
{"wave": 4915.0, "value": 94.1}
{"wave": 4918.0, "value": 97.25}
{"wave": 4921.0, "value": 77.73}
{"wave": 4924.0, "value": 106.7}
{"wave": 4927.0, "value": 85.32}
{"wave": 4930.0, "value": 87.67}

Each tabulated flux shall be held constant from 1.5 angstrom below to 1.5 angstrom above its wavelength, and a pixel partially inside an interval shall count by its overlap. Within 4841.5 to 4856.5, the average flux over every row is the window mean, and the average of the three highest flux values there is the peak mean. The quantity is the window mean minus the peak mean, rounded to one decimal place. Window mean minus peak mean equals -2.1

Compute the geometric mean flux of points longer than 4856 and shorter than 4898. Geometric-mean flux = 91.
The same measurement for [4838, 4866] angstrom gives 87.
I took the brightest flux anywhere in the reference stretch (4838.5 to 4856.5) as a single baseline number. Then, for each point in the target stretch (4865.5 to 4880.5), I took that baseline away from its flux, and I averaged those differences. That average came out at -11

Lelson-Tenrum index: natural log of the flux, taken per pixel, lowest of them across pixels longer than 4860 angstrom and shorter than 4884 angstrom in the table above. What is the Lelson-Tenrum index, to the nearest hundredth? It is 4.31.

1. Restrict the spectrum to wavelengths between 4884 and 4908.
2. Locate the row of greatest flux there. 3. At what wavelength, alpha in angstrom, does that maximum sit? 4900.0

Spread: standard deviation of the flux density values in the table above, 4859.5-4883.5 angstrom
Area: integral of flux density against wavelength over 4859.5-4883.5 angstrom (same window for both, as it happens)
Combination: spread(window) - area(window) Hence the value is -2053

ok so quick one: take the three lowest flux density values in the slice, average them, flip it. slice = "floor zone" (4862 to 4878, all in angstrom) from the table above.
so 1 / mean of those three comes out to 0.0129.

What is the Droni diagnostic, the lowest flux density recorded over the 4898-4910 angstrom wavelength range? 86.78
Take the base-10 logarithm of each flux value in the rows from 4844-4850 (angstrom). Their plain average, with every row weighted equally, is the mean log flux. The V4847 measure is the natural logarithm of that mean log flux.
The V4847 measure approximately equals 0.671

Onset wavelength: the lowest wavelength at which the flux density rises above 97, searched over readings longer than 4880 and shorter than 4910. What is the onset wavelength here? 4885.0 angstrom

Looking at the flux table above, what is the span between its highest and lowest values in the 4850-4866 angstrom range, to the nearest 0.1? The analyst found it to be 19.6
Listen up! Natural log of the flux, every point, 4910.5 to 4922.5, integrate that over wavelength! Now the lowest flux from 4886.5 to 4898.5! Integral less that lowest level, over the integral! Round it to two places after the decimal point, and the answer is -0.62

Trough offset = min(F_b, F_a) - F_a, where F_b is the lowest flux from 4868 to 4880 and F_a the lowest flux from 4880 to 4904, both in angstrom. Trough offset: -13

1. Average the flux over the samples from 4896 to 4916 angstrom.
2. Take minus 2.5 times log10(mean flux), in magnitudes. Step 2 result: -5.01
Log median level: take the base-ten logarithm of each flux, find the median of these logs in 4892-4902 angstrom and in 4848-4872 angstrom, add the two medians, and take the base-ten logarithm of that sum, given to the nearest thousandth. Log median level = 0.601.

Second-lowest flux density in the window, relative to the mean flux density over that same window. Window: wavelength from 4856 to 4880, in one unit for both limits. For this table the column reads 0.891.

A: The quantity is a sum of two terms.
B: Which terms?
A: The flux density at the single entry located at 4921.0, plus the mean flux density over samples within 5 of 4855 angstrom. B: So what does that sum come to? 171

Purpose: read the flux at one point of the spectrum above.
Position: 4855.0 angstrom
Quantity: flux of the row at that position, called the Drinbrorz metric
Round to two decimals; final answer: 96.80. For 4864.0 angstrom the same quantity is 77.16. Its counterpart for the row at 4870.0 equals 74.54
